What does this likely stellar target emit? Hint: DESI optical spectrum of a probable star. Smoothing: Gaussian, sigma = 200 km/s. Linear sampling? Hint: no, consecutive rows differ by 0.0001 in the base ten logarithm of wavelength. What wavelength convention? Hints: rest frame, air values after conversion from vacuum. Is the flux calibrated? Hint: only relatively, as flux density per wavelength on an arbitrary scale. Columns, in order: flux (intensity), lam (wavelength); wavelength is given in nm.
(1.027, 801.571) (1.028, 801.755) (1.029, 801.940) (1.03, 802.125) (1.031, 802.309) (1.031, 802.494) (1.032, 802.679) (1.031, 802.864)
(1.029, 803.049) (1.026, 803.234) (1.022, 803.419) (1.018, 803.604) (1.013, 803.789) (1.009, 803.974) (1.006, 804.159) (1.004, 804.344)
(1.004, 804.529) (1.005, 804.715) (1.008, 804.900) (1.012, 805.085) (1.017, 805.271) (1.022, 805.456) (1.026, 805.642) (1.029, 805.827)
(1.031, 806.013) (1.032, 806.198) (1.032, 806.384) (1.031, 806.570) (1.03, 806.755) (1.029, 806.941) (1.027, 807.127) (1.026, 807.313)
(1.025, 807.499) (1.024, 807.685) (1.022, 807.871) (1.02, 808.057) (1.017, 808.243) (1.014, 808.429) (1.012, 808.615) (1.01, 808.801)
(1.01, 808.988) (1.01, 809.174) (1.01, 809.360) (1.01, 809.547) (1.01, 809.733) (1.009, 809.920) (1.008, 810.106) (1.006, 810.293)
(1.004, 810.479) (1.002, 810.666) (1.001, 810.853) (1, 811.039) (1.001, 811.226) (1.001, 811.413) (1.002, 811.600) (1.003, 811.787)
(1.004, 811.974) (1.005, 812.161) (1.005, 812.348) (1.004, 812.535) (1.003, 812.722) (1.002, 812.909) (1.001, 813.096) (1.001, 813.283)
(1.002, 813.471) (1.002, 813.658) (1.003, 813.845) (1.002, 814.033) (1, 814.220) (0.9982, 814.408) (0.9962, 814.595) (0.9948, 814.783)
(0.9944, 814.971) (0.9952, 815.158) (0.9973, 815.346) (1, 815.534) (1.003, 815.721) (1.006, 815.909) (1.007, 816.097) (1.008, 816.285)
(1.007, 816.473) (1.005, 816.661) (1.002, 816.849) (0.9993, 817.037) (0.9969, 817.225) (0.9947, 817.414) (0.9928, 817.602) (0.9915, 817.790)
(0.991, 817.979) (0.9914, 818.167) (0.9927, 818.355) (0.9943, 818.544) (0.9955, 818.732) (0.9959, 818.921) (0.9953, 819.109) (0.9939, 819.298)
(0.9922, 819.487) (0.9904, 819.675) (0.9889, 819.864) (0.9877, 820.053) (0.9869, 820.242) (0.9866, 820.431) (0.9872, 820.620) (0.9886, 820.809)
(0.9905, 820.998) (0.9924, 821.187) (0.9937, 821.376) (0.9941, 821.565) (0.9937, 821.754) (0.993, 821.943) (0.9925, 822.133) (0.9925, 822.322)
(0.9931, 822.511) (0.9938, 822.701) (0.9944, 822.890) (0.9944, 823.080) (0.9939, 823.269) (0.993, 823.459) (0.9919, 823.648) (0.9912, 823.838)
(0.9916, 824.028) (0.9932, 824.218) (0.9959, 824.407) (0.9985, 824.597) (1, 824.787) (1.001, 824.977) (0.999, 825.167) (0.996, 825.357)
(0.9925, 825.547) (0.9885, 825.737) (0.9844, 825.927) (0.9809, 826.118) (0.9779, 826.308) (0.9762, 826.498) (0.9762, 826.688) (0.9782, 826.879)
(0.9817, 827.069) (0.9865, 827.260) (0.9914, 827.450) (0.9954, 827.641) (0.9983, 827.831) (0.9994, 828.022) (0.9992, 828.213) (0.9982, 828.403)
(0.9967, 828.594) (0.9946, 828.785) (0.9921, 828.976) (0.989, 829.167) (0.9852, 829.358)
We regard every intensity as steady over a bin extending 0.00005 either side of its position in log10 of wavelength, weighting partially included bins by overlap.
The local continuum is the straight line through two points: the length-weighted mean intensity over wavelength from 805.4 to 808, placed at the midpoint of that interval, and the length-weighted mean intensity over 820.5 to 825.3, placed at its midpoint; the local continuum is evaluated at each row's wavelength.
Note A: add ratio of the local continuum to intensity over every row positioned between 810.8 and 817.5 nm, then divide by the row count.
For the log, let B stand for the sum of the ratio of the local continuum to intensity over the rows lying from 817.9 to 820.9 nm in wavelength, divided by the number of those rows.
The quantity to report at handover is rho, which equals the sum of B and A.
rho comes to 2.02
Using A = 1.01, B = 1.010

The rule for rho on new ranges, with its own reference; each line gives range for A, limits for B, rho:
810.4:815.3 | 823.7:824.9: 2.01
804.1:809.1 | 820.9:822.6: 2.01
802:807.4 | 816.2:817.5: 2.01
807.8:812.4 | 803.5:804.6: 2.04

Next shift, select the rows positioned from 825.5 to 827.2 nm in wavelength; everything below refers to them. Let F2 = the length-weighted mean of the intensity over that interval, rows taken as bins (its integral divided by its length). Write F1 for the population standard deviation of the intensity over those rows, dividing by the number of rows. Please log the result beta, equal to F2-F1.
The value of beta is 0.98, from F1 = 0.0054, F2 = 0.98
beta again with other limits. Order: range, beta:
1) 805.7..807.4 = 1.03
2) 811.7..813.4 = 1.00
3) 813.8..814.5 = 1.00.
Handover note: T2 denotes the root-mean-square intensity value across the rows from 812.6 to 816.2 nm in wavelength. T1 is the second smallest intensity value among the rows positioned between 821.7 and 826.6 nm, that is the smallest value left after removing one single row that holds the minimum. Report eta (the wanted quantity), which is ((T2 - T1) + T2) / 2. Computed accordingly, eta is 0.511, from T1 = 0.9779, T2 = 1.00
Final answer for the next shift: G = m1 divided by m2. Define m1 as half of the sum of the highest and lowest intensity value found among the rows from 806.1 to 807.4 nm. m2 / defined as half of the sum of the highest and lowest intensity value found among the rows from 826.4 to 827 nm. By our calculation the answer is 1.053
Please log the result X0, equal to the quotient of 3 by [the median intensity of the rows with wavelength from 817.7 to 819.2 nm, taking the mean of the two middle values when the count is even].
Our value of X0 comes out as 3.02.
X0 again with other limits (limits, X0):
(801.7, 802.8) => 2.91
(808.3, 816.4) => 2.99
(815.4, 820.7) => 3.02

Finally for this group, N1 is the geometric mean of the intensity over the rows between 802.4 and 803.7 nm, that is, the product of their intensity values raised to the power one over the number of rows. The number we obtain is 1.03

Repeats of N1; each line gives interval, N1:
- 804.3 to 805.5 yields 1.01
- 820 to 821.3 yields 0.99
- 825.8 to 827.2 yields 0.98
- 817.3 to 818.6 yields 0.99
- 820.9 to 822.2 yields 0.99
